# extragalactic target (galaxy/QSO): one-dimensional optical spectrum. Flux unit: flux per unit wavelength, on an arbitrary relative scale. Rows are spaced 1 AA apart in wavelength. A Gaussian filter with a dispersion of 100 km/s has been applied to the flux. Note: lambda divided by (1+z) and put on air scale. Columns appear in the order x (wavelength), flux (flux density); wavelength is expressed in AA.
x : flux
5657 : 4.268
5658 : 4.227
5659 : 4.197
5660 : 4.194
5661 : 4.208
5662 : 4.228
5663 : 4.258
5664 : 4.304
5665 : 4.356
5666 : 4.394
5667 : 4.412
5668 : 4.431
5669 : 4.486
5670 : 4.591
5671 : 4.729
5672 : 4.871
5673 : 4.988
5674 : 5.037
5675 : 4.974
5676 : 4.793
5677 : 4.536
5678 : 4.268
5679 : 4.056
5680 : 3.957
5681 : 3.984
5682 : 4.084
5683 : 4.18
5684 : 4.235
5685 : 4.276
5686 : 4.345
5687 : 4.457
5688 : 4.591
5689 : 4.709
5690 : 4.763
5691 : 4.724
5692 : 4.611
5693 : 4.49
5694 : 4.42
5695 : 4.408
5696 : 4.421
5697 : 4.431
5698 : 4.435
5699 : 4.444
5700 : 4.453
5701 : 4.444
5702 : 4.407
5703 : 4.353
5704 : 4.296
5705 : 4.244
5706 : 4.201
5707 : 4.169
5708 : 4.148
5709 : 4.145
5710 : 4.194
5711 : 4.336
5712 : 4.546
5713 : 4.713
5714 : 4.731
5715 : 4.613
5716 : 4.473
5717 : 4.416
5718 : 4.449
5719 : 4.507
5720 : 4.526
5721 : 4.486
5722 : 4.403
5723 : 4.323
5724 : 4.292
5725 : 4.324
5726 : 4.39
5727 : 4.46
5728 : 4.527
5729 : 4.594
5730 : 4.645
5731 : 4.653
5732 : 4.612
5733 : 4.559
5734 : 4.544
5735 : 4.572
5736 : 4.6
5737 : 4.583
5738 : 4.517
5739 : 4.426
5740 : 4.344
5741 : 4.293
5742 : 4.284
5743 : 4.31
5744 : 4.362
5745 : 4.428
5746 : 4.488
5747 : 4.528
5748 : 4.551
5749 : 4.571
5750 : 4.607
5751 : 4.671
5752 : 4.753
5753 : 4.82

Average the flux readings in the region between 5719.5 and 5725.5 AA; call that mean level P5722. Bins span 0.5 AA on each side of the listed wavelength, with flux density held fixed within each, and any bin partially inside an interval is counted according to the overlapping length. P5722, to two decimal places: 4.39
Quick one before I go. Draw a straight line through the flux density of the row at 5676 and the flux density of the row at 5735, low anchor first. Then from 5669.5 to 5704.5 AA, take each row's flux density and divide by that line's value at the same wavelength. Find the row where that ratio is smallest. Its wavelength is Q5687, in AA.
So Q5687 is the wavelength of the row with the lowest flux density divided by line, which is 5680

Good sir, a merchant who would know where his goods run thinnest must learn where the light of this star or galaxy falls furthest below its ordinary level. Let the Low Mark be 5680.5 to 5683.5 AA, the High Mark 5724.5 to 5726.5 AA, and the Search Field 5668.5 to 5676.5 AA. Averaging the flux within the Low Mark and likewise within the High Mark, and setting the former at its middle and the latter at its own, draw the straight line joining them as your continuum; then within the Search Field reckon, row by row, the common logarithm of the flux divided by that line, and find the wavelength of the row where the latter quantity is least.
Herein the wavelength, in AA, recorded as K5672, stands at 5669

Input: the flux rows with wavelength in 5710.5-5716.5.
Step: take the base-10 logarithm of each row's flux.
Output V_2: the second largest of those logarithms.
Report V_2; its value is 0.673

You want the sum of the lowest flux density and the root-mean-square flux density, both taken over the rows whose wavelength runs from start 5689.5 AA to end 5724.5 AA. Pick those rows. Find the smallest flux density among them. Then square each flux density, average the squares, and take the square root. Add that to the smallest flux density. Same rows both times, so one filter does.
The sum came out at 8.58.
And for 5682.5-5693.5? 8.67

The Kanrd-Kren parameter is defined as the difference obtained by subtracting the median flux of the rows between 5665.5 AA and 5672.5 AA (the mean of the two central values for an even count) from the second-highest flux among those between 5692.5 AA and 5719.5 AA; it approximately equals 0.23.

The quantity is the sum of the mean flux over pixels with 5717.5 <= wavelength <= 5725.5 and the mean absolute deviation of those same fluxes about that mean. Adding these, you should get 4.49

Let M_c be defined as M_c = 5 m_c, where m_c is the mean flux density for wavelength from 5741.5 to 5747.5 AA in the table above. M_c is 22.0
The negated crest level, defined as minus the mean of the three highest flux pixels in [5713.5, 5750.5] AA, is -4.68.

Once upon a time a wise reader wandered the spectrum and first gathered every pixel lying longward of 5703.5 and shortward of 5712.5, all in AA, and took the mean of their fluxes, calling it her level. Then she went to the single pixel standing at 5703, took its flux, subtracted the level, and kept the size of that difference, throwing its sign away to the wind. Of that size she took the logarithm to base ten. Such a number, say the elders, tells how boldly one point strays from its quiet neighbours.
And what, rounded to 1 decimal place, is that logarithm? -1.0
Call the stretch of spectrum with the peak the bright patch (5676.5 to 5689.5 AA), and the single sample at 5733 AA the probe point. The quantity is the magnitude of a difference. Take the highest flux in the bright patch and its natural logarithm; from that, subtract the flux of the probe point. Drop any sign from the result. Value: 3.01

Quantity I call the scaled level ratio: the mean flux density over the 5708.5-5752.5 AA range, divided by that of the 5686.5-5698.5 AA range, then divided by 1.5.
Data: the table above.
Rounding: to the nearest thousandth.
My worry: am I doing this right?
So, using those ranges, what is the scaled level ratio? 0.659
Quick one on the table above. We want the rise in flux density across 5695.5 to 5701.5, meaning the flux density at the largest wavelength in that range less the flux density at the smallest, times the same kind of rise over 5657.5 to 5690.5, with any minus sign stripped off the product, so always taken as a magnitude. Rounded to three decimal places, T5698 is 0.012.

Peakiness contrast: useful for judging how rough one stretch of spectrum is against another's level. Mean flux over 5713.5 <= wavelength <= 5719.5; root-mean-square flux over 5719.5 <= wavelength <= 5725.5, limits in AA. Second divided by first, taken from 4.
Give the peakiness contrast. 3.03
